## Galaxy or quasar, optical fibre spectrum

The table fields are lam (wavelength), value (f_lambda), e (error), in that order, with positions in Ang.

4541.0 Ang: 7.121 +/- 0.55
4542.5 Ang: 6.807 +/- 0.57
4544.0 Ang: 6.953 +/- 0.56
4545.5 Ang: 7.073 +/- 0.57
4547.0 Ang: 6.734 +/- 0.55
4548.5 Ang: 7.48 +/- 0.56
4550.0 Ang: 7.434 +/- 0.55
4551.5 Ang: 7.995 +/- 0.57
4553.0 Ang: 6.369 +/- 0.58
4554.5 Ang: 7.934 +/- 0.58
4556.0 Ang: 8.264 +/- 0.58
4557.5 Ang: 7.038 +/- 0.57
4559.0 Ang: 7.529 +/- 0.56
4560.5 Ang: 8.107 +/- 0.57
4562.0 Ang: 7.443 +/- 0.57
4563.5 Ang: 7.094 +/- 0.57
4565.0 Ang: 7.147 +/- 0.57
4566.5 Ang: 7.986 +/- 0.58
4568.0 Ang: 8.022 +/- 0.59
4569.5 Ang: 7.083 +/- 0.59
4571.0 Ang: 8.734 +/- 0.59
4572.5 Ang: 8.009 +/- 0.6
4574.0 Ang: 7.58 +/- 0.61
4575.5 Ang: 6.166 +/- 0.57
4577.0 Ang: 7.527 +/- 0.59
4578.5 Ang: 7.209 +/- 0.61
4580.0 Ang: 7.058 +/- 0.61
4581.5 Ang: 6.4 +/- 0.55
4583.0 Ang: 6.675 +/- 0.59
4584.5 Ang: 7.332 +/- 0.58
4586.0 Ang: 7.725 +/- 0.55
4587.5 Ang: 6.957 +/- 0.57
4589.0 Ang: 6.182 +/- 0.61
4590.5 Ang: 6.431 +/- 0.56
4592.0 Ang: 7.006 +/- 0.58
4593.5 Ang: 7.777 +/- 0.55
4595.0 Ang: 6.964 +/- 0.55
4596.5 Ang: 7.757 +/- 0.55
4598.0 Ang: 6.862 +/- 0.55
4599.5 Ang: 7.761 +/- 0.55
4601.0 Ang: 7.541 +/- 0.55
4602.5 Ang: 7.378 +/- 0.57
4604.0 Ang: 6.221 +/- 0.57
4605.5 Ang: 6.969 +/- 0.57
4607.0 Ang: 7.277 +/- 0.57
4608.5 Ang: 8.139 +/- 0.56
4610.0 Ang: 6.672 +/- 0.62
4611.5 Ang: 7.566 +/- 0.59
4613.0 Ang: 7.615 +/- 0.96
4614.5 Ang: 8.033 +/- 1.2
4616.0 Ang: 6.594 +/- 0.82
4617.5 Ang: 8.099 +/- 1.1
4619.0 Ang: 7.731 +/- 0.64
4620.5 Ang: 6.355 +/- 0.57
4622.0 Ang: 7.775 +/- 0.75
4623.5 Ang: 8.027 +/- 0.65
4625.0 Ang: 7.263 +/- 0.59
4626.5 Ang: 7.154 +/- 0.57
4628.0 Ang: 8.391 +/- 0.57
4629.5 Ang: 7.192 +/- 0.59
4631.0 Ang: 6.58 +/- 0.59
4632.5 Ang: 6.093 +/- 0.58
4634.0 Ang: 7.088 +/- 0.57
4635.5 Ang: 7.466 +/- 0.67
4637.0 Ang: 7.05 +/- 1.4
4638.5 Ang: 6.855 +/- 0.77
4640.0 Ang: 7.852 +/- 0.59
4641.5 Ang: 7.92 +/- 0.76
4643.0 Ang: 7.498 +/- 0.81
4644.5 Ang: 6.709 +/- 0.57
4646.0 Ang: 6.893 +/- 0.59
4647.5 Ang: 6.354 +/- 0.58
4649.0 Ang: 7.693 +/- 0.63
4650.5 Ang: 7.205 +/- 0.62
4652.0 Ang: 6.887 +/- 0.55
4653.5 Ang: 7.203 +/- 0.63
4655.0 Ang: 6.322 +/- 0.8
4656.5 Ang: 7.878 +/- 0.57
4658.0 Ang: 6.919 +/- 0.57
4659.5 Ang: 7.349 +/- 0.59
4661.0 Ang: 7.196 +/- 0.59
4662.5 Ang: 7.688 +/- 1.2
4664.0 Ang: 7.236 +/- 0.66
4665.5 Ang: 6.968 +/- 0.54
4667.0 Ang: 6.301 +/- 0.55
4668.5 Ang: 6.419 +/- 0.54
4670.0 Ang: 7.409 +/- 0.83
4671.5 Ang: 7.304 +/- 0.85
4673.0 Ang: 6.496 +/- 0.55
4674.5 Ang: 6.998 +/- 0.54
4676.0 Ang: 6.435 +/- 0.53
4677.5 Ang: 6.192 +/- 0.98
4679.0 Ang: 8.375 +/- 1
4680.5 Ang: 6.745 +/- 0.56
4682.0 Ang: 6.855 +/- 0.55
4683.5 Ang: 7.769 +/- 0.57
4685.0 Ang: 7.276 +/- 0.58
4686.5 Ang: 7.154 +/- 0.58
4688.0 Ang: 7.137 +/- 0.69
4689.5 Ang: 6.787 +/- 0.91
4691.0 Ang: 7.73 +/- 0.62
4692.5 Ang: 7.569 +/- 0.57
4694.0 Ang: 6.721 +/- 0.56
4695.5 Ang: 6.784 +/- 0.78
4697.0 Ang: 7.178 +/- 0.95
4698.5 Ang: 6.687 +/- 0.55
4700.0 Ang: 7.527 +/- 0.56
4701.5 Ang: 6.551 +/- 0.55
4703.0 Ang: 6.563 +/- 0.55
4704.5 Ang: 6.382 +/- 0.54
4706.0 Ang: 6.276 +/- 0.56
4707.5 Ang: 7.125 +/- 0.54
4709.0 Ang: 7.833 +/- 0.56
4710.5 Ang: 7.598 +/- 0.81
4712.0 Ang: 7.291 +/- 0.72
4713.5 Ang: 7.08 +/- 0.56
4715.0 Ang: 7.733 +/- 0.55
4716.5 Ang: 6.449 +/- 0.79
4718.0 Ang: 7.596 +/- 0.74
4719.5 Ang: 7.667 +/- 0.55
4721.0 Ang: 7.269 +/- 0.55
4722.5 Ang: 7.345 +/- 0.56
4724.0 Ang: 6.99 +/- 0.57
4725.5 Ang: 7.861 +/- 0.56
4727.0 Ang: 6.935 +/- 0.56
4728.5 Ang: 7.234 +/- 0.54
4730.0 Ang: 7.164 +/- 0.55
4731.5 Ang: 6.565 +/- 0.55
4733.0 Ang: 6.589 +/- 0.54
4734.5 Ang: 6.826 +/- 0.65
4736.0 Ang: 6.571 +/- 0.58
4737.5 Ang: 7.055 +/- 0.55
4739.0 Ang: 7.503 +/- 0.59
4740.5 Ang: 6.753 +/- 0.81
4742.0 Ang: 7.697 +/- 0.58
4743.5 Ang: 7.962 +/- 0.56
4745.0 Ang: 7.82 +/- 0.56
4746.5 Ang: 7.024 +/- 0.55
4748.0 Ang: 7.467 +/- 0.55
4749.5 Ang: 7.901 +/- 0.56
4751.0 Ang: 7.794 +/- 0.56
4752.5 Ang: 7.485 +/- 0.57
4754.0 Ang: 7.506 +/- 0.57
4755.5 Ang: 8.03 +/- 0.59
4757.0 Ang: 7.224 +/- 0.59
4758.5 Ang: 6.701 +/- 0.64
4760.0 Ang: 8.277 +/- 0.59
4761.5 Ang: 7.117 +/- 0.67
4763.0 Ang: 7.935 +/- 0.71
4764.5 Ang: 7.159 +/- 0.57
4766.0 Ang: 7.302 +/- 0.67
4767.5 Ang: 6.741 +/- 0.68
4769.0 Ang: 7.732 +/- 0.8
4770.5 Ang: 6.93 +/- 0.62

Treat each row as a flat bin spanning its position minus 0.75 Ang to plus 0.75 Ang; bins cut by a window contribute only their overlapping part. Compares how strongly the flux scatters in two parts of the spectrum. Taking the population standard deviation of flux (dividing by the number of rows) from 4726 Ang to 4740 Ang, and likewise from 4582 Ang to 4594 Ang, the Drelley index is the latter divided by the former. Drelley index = 1.73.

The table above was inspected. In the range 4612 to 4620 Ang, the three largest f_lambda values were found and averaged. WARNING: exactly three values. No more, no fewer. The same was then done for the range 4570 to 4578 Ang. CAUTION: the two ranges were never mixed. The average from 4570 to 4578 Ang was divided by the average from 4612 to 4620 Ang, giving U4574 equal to 1.02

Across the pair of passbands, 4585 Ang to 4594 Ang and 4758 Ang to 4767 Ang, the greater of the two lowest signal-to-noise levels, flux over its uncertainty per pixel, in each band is 10.5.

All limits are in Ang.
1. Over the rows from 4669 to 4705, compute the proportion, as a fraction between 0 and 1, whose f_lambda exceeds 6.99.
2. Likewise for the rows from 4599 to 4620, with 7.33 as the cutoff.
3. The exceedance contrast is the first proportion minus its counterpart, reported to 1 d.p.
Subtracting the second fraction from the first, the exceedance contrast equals -0.1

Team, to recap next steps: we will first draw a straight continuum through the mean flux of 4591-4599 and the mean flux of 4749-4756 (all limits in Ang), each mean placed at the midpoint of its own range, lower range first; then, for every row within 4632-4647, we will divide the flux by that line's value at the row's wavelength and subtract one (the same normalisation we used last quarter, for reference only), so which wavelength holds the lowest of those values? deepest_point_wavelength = 4632.5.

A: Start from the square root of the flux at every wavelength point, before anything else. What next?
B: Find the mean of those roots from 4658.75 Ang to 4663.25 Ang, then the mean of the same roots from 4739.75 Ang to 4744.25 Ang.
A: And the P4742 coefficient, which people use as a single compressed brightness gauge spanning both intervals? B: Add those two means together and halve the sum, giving 2.73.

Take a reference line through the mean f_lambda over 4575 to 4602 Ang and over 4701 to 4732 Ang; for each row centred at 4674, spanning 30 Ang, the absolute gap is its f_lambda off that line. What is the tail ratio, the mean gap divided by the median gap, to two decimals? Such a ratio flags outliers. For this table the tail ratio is 1.48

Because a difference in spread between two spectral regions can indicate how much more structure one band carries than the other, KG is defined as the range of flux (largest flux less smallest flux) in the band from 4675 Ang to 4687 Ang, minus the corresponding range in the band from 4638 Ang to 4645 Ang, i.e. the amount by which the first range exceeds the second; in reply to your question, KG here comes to 0.97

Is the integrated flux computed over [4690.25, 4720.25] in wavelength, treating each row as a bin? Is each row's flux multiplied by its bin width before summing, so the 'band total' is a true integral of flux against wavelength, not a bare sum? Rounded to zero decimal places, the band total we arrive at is 214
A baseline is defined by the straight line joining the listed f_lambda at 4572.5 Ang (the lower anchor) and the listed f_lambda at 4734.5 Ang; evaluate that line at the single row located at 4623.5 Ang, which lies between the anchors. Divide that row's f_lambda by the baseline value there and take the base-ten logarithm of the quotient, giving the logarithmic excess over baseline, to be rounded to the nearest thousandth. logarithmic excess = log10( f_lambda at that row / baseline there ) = 0.022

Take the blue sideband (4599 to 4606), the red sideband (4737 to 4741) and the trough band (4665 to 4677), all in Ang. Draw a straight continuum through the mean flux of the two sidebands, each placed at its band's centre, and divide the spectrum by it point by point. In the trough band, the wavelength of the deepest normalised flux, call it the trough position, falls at 4667.0 Ang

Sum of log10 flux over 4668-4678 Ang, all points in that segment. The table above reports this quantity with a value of 5.80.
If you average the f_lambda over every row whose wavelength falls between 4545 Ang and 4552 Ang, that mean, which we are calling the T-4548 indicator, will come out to 7.3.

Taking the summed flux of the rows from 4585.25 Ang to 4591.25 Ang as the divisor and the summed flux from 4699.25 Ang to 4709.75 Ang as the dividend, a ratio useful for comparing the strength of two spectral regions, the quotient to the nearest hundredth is 1.77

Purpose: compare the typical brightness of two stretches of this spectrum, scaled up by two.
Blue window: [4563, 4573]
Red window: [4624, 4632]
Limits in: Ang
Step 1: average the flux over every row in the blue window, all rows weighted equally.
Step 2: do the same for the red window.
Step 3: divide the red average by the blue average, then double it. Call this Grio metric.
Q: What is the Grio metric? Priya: 1.89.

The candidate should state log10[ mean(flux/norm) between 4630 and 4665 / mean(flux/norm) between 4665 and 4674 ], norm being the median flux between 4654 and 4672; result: 0.019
